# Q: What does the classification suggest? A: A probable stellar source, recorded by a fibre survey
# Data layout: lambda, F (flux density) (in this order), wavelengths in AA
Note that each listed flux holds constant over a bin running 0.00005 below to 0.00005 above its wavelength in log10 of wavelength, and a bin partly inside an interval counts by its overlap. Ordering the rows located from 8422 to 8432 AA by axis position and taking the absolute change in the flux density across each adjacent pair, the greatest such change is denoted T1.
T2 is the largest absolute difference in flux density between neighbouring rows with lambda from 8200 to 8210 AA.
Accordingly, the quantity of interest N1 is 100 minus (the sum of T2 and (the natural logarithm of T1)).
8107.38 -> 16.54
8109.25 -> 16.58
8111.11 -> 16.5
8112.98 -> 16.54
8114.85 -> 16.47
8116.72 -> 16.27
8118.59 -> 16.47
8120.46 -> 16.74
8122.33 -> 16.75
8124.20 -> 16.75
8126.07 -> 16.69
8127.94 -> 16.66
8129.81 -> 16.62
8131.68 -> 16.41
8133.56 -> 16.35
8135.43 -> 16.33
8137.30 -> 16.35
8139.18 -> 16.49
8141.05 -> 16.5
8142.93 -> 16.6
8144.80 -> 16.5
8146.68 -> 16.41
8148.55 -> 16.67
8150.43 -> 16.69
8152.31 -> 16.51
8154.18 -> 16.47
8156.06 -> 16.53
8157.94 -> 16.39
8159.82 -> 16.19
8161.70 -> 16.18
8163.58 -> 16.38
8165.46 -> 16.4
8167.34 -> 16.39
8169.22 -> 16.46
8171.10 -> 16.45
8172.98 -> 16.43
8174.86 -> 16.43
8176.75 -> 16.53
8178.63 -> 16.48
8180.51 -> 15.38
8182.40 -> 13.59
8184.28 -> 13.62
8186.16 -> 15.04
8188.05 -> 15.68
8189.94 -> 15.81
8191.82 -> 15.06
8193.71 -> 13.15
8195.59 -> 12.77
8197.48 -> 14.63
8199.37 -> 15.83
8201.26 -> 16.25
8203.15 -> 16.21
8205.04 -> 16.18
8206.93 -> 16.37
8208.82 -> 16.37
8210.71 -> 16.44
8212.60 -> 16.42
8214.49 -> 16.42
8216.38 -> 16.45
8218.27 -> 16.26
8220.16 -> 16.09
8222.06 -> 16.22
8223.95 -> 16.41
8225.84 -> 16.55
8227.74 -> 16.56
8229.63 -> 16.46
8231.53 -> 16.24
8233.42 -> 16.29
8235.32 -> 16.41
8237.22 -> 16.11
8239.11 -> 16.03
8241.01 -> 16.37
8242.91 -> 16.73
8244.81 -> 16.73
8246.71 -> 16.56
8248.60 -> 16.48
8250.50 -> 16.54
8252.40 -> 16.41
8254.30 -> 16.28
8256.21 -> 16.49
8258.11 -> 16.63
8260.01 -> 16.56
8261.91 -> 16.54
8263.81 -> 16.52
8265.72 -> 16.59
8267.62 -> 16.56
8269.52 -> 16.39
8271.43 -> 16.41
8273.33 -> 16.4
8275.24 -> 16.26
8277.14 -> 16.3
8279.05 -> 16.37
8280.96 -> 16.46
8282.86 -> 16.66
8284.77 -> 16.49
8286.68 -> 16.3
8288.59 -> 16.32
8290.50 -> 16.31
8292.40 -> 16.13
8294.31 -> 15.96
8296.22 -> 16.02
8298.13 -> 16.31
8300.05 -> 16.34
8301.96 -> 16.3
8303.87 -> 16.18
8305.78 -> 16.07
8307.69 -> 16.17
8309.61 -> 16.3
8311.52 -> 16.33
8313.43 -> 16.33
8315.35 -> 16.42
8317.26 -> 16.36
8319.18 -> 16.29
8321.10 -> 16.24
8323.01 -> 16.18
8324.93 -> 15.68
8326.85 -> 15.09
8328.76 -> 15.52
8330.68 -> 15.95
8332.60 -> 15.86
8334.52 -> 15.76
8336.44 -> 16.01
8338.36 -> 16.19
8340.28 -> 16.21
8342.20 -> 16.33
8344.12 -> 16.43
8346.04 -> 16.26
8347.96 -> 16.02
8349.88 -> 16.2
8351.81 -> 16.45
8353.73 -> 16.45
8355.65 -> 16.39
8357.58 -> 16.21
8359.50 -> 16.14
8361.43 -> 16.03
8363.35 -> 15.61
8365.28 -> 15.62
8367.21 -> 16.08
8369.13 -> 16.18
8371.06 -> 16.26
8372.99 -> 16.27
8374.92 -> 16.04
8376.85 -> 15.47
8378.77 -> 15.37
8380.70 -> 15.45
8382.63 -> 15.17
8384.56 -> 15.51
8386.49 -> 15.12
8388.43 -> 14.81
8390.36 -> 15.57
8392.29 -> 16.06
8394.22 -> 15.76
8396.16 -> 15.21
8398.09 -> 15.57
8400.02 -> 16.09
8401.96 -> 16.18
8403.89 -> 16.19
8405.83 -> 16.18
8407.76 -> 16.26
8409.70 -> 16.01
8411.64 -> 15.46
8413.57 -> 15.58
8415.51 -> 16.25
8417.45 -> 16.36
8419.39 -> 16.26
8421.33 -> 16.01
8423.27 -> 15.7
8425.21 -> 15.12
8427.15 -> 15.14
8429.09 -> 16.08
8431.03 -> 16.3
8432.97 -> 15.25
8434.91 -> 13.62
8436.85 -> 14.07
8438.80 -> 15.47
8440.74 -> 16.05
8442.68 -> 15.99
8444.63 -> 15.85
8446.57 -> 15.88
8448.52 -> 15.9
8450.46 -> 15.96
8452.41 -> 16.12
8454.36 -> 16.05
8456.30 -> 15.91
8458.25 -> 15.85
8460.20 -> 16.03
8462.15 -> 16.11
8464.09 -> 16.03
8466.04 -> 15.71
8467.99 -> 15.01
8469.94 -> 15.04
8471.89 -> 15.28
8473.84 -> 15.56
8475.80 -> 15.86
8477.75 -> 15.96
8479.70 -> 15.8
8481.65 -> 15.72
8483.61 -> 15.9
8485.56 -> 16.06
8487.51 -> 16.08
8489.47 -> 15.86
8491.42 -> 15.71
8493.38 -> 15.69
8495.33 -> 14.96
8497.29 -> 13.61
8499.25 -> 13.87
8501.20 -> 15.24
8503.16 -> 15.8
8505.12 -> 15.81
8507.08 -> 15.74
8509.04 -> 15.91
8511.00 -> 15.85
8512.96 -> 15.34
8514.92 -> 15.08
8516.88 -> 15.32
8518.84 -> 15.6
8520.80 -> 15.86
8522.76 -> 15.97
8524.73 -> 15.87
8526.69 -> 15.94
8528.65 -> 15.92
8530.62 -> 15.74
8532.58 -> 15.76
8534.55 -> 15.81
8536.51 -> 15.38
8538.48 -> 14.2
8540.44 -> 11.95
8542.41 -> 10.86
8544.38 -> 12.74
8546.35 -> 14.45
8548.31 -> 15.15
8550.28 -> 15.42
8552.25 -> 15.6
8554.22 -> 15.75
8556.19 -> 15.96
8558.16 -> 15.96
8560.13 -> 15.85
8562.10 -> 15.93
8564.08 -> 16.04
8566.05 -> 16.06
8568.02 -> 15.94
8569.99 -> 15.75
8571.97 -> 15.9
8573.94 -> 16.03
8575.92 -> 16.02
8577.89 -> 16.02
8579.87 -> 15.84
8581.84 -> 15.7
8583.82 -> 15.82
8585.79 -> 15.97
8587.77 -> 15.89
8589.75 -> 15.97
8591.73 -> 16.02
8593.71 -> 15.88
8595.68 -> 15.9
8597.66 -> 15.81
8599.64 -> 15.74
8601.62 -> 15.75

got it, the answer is 100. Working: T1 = 0.940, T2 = 0.19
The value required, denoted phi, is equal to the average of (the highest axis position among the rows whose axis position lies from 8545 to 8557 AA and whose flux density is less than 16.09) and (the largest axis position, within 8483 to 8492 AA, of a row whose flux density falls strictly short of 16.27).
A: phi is 8523.8 AA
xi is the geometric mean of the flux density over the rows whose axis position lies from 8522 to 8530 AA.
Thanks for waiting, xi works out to 15.9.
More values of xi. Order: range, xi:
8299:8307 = 16.2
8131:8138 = 16.4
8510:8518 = 15.4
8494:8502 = 14.4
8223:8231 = 16.5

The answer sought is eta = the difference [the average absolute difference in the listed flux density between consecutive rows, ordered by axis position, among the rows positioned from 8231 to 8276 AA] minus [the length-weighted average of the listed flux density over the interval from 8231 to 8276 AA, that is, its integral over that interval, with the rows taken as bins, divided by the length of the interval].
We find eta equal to -16.32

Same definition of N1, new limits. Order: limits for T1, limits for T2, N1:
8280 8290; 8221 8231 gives 101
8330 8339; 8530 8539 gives 100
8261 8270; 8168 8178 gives 102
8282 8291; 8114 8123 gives 101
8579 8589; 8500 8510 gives 101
